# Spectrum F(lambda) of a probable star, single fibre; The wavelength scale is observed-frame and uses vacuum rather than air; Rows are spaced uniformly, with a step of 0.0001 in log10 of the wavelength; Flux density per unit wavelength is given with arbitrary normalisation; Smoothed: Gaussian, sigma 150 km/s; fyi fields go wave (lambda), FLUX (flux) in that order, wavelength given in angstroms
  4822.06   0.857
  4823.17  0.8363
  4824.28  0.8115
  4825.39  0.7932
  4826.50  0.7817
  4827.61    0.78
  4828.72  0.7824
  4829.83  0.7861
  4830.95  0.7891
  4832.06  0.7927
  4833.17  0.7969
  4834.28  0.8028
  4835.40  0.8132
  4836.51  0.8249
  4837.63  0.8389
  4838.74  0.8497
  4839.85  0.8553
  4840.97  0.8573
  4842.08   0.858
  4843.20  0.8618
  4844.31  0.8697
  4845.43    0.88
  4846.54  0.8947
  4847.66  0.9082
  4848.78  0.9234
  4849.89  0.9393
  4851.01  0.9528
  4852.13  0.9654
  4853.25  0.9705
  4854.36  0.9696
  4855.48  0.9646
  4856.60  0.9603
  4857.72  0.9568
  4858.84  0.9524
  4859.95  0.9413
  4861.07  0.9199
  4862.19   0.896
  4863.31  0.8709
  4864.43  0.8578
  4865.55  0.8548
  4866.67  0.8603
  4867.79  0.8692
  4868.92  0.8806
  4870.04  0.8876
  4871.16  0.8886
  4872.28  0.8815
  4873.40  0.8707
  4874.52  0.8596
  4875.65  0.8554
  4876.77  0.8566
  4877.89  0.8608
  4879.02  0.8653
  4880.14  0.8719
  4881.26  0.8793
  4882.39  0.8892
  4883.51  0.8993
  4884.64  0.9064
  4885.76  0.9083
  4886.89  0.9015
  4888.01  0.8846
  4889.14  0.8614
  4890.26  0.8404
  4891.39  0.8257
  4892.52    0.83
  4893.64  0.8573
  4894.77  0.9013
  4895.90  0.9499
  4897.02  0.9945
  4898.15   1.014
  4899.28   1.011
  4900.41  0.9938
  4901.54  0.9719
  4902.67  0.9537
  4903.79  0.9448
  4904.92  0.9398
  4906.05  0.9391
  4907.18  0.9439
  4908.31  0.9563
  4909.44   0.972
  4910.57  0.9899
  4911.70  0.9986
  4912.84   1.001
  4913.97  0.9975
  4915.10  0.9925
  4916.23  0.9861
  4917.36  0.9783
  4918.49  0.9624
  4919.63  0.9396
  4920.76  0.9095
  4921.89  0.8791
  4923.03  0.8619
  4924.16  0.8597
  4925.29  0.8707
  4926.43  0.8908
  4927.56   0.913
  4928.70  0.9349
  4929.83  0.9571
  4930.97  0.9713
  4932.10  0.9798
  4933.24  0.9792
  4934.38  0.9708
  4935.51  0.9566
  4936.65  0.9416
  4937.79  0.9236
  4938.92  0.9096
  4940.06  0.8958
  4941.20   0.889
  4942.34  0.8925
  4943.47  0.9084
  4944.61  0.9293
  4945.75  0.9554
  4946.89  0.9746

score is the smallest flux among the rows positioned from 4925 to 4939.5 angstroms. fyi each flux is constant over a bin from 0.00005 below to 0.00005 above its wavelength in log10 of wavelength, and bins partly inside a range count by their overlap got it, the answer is 0.8707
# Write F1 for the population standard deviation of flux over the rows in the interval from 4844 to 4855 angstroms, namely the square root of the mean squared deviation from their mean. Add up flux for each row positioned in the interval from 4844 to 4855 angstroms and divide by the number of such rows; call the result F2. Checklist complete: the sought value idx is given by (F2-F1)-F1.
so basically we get 0.856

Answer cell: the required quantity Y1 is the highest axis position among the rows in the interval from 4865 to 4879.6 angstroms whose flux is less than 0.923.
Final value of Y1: 4879.02 angstroms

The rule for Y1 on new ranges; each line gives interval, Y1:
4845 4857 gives 4847.66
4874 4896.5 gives 4894.77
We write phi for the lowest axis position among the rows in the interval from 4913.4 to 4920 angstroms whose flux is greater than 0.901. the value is 4913.97 angstroms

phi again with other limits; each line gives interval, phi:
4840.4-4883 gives 4847.66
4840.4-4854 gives 4847.66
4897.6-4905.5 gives 4898.15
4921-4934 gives 4927.56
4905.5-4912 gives 4906.05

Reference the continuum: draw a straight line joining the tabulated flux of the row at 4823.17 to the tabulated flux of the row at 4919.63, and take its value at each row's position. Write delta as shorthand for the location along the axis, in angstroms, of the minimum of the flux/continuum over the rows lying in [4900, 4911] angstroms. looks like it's 4906.05 angstroms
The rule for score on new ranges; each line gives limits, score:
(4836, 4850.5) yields 0.8249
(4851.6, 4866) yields 0.8548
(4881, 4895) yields 0.8257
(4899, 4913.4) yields 0.9391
